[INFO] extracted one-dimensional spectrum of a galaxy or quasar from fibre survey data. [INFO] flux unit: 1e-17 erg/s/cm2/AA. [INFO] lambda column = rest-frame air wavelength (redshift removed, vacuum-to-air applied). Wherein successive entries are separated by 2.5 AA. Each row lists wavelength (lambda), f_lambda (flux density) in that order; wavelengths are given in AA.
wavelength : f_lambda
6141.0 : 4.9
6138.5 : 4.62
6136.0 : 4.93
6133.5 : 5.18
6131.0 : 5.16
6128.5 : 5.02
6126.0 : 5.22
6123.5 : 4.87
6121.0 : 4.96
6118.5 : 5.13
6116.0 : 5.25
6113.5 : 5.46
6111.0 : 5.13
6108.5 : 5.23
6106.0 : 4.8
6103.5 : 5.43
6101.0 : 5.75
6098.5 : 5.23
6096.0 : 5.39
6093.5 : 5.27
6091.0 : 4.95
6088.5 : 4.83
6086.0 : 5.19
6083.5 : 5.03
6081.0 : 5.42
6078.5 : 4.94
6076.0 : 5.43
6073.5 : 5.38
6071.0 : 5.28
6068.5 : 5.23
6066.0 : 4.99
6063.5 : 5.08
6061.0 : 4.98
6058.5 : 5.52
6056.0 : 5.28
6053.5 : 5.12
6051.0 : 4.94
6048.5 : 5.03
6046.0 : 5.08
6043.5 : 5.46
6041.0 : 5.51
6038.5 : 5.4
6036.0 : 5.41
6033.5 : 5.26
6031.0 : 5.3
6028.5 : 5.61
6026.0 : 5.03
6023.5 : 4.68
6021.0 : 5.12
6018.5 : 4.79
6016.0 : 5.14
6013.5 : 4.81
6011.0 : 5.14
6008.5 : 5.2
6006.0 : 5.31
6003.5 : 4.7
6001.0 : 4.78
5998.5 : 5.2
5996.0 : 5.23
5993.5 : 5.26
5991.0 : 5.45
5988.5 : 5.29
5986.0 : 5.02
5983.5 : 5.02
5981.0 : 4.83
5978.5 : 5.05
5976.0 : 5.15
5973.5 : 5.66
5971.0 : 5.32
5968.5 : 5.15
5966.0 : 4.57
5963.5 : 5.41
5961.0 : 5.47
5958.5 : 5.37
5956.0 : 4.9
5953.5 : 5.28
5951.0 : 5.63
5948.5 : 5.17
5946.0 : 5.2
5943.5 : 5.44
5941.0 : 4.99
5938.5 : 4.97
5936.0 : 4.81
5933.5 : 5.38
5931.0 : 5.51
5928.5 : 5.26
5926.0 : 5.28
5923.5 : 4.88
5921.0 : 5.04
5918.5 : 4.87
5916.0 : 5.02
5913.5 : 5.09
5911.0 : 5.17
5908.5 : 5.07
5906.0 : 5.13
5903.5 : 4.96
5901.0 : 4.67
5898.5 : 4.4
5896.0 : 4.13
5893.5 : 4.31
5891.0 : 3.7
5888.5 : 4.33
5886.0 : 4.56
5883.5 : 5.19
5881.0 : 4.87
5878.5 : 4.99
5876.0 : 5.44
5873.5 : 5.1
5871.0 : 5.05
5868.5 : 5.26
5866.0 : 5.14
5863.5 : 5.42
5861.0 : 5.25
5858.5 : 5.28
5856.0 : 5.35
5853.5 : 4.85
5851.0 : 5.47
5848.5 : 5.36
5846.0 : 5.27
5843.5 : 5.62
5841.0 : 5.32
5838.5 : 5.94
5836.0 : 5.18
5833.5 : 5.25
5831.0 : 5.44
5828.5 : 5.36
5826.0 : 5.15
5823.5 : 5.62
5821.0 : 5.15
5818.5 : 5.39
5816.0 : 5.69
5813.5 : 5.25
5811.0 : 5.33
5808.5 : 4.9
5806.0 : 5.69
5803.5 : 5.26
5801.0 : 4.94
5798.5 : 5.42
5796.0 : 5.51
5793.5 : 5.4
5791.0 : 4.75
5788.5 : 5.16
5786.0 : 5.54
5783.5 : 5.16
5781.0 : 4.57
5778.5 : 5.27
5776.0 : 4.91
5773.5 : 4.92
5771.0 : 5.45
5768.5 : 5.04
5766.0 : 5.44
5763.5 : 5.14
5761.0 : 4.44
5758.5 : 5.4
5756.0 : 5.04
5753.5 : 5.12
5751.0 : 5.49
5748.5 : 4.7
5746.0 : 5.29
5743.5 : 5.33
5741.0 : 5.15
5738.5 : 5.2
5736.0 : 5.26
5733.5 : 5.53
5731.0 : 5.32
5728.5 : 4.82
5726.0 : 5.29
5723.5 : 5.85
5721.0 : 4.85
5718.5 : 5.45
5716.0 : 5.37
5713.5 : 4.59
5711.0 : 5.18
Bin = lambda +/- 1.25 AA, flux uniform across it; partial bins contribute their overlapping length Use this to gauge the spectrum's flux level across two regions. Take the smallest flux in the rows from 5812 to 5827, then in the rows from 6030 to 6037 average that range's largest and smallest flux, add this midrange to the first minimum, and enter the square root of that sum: 3.24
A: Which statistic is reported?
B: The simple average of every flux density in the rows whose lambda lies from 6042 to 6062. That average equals 5.18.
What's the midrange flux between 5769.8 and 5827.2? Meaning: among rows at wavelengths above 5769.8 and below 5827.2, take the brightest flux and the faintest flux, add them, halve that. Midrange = 5.13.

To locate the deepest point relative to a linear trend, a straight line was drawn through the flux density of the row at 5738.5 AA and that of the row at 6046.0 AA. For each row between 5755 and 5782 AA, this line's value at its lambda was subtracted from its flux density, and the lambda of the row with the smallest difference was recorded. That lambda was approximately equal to 5761.0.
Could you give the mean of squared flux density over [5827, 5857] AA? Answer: 28.9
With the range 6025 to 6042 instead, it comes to 28.8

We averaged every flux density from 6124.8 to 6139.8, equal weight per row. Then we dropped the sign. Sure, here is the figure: 5.02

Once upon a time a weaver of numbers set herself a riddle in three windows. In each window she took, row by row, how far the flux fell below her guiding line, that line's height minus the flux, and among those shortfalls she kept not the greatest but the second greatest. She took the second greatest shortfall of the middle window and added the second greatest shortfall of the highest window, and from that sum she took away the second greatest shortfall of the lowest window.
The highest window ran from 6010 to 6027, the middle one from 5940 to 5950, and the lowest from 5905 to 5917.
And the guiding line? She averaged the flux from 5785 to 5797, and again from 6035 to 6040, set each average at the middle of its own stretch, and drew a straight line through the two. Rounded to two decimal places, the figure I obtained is 0.53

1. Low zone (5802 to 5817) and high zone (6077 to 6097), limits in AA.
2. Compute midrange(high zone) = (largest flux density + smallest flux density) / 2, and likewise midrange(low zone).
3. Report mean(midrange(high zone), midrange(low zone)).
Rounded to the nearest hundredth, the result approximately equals 5.21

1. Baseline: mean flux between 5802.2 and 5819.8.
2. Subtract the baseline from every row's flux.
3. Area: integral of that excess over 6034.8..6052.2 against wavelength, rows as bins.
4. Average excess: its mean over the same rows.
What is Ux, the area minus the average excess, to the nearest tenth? -1.6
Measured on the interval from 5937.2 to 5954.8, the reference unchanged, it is -2.0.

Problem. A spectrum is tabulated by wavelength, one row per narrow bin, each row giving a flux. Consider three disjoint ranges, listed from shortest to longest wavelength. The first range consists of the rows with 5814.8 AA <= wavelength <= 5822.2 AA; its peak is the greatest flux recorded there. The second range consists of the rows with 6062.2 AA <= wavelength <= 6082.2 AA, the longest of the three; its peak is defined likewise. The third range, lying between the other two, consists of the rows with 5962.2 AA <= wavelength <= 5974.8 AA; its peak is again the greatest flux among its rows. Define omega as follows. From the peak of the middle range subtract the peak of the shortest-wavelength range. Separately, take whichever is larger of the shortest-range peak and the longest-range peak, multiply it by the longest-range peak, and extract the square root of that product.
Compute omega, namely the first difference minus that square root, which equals -5.6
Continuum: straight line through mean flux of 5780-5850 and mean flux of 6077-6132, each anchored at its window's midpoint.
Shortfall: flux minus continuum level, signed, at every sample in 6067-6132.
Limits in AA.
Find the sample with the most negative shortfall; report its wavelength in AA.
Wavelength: 6106.0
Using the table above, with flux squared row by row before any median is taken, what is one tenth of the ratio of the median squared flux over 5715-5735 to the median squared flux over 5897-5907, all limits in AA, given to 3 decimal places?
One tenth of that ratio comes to 0.123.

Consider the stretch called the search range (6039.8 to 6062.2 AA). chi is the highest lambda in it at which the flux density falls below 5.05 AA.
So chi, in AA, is 6061.0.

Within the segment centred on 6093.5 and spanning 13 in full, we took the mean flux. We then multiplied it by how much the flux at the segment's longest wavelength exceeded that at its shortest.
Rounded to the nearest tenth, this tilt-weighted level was 2.1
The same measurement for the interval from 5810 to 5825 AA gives 1.6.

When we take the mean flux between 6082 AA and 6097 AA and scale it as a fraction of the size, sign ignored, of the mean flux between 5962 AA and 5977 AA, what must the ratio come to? 0.98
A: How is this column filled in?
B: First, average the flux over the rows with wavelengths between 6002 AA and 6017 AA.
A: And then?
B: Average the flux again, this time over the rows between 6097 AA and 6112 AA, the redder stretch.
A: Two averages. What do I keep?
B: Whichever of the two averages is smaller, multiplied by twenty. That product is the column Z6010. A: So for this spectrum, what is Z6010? 101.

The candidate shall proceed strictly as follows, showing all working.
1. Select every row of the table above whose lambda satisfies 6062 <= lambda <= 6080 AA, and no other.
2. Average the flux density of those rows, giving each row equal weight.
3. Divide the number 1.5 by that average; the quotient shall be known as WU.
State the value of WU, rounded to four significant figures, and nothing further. 0.2890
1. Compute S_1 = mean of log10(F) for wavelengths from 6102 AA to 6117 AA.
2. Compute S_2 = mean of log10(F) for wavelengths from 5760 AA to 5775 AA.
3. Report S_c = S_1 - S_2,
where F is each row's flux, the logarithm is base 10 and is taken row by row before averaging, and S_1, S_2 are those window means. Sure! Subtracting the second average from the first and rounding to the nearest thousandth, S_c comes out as 0.013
